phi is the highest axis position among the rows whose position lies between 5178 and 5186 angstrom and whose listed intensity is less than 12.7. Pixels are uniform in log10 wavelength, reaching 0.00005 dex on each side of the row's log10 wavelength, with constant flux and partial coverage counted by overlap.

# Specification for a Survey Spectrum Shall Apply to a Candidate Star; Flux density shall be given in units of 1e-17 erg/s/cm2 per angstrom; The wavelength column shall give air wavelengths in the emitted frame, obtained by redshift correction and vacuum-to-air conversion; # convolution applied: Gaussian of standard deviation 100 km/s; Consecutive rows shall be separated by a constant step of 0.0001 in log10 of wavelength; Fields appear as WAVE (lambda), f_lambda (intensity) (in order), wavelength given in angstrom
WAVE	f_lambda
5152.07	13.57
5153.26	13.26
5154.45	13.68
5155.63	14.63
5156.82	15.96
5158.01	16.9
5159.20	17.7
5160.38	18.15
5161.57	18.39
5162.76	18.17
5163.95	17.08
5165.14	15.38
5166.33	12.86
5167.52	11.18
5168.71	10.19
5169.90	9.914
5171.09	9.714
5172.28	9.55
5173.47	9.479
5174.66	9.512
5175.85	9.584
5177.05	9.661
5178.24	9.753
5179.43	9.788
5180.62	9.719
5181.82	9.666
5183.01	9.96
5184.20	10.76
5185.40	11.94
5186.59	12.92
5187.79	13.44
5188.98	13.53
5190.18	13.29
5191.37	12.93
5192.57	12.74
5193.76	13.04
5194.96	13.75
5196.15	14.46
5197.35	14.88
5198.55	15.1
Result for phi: 5185.40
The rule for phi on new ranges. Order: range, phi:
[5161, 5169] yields 5168.71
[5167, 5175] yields 5174.66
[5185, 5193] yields 5185.40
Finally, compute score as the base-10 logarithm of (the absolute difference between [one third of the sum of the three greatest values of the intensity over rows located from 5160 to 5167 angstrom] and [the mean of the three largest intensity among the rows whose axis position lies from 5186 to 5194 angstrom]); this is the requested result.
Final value 0.7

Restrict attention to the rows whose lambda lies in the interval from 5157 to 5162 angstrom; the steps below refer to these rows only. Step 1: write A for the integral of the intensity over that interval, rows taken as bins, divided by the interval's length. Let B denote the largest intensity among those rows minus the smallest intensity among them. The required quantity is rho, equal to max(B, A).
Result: 17.6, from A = 18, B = 1.5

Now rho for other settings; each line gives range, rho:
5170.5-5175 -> 9.6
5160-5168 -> 15.9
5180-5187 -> 10.8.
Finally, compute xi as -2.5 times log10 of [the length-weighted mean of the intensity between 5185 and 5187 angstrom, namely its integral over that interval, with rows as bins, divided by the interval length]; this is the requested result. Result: -2.7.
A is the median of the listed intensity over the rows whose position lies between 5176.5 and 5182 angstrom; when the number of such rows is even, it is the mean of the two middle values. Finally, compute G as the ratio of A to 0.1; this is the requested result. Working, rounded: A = 9.7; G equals 97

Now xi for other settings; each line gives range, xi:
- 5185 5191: -2.8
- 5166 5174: -2.5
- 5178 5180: -2.5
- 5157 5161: -3.1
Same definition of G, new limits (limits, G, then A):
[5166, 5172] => 102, 10.2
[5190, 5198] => 133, 13.3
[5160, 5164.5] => 182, 18.2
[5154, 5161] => 164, 16.4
